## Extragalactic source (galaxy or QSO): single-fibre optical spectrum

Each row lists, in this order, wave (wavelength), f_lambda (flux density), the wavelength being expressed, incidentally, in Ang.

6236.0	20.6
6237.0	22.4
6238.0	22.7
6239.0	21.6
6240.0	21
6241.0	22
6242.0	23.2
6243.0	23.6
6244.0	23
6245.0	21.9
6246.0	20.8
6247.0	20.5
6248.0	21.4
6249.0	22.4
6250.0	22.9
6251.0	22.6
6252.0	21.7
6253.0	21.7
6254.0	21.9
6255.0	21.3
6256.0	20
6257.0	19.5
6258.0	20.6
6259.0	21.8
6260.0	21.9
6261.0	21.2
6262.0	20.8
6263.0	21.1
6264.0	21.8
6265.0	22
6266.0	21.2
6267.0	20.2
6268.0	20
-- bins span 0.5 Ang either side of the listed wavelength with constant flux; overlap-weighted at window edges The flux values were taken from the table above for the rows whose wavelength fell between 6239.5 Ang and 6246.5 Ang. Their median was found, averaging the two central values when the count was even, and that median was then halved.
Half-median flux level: 11.0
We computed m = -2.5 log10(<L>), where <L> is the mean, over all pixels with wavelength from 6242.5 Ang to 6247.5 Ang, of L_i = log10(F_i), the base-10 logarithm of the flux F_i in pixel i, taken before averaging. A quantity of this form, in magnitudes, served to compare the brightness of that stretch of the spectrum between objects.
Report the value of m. -0.319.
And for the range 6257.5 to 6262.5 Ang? -0.308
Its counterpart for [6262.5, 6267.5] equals -0.307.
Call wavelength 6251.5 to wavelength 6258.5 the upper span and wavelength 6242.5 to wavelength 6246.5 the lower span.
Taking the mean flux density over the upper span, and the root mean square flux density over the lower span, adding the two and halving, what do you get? 21.7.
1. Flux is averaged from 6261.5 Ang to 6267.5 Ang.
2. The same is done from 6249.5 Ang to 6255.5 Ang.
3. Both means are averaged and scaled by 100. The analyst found 2160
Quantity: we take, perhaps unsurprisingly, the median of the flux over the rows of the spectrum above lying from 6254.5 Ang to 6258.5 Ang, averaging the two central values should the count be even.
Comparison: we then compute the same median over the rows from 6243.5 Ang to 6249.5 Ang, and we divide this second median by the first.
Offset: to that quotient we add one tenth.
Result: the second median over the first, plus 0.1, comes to 1.17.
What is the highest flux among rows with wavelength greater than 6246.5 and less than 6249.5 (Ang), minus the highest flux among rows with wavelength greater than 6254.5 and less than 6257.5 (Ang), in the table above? 1.1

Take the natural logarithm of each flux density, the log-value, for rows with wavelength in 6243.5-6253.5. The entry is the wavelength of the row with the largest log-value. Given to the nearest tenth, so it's 6244.0 Ang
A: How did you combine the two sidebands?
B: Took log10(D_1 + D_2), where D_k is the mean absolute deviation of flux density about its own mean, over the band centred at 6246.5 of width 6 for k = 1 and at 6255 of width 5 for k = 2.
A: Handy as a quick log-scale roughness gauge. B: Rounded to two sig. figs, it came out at 0.22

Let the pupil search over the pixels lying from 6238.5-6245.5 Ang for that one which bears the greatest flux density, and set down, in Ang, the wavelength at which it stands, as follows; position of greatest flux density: 6243.0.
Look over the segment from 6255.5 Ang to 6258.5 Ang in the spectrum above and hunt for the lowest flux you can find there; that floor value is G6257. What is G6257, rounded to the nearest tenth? 19.5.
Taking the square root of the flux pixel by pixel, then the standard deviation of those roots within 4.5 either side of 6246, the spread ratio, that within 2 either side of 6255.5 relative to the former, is 1.0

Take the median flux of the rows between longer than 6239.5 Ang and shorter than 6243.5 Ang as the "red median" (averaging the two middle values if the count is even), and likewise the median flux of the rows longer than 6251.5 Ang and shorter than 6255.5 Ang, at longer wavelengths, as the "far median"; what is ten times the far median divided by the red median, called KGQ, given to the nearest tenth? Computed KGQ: 9.6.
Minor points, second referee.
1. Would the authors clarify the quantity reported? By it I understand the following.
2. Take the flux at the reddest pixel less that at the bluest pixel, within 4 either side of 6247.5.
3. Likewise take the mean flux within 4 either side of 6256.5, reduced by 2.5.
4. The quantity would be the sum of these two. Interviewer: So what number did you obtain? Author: 18.2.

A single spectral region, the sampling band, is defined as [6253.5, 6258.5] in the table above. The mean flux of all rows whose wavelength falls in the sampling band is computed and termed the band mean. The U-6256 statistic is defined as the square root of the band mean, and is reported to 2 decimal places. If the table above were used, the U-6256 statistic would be 4.55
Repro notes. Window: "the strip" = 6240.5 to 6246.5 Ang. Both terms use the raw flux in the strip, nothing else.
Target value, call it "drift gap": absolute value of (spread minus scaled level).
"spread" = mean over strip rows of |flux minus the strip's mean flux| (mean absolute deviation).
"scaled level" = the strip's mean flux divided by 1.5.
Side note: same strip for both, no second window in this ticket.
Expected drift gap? 14.1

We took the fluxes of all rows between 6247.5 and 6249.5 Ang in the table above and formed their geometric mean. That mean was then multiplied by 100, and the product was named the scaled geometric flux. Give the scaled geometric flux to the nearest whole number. 2189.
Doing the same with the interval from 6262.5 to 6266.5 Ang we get 2152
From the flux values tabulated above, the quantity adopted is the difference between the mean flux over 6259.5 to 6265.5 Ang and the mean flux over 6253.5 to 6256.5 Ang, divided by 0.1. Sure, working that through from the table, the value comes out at 4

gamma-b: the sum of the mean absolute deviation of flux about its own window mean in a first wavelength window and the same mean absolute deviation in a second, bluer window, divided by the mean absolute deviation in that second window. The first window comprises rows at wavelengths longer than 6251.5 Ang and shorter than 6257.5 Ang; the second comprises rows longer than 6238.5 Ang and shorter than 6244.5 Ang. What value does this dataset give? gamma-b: 1.97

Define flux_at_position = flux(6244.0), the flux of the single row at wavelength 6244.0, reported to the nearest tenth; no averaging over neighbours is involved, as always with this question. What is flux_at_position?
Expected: 23.0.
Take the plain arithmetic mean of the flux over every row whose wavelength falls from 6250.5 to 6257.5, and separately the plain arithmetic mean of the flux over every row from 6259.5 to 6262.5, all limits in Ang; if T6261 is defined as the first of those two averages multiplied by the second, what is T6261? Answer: 452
